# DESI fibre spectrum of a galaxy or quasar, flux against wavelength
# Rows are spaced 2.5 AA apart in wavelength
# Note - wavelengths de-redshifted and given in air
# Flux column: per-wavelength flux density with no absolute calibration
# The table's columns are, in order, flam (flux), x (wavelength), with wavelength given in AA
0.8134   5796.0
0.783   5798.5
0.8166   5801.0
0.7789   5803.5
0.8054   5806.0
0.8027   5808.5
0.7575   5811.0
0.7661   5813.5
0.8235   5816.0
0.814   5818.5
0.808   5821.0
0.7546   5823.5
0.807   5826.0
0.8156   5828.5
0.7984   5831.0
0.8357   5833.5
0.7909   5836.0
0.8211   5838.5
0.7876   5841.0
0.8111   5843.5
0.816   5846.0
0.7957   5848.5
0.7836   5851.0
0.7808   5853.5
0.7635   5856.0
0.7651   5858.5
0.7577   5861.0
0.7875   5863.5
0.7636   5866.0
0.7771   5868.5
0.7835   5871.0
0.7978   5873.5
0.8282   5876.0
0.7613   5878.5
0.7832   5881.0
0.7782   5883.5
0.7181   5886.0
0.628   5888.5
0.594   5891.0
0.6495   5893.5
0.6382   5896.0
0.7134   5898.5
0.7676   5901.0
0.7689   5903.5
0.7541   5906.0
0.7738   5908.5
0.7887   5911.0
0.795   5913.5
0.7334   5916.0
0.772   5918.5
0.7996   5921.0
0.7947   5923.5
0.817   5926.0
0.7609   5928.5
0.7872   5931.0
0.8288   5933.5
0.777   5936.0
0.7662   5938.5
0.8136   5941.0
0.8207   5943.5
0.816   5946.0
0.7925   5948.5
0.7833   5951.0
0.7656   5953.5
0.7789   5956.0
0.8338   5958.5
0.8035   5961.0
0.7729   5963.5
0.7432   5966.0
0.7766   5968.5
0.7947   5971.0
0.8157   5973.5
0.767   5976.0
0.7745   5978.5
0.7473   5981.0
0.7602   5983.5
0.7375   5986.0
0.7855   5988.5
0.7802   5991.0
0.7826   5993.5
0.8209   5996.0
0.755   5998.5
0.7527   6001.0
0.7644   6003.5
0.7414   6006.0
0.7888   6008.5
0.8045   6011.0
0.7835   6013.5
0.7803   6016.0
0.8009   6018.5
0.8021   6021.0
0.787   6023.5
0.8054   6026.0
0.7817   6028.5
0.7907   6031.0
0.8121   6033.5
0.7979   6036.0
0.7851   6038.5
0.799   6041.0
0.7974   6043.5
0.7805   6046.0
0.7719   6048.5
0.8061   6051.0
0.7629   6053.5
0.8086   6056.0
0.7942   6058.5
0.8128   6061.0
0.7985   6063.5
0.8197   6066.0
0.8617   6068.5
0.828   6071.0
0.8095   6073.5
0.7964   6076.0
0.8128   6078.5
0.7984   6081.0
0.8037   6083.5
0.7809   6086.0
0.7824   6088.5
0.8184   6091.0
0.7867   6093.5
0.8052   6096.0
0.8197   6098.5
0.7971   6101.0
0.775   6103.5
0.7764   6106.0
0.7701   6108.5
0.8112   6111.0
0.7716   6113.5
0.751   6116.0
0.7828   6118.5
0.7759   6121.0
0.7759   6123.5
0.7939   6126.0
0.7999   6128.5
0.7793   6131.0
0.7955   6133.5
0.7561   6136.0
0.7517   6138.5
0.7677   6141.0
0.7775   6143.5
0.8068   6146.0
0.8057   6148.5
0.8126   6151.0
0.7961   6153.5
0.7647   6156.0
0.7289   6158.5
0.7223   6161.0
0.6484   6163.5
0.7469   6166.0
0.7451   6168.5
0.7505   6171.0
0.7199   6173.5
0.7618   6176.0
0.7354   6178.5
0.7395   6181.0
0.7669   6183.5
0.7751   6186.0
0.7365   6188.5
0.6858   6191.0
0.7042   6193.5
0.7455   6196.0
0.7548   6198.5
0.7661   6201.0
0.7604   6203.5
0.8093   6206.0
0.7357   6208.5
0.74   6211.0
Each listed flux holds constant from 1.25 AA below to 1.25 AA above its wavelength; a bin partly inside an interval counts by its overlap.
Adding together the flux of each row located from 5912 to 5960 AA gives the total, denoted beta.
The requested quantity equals 15.0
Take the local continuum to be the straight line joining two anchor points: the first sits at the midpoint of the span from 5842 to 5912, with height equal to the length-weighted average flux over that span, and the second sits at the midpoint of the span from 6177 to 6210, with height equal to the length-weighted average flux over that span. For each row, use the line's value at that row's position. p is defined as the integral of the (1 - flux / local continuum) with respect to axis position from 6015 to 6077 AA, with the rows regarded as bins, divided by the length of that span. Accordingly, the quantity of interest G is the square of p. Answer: 0.0043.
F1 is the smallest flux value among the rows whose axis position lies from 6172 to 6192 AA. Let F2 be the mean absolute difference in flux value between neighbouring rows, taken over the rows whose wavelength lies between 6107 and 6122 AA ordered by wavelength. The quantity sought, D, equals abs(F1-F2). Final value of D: 0.658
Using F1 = 0.6858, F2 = 0.028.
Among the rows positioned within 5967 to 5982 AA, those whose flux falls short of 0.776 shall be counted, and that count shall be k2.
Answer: 3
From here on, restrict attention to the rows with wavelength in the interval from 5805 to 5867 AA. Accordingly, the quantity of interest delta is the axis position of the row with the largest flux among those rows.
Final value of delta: 5833.5 AA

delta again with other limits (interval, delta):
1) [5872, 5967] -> 5958.5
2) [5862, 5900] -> 5876.0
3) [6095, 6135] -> 6098.5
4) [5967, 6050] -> 5996.0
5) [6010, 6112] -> 6068.5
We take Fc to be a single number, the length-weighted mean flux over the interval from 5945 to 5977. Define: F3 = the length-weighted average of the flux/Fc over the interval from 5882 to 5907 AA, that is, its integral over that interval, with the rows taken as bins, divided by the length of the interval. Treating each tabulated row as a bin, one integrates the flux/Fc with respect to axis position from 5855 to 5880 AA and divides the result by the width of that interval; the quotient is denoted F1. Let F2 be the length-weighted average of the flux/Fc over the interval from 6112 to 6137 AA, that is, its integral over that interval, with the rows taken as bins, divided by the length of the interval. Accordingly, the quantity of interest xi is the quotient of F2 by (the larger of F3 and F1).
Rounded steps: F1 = 0.99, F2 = 0.99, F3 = 0.89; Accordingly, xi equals 1.00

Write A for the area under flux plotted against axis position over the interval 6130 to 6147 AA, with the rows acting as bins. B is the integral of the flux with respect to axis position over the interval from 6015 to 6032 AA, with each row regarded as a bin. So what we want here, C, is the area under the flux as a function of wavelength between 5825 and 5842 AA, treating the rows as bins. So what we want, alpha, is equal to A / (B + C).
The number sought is 0.48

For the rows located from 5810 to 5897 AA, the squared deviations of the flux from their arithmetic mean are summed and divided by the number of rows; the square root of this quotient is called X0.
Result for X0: 0.057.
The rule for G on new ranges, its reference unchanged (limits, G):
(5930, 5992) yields 0.0018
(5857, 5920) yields 0.0001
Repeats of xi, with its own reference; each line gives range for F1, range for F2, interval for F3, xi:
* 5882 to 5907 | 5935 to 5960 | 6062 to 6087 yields 0.98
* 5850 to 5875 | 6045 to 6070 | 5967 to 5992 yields 1.03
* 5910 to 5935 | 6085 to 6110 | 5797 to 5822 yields 0.99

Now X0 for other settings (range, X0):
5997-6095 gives 0.022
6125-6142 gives 0.018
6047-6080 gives 0.024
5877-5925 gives 0.062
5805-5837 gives 0.024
